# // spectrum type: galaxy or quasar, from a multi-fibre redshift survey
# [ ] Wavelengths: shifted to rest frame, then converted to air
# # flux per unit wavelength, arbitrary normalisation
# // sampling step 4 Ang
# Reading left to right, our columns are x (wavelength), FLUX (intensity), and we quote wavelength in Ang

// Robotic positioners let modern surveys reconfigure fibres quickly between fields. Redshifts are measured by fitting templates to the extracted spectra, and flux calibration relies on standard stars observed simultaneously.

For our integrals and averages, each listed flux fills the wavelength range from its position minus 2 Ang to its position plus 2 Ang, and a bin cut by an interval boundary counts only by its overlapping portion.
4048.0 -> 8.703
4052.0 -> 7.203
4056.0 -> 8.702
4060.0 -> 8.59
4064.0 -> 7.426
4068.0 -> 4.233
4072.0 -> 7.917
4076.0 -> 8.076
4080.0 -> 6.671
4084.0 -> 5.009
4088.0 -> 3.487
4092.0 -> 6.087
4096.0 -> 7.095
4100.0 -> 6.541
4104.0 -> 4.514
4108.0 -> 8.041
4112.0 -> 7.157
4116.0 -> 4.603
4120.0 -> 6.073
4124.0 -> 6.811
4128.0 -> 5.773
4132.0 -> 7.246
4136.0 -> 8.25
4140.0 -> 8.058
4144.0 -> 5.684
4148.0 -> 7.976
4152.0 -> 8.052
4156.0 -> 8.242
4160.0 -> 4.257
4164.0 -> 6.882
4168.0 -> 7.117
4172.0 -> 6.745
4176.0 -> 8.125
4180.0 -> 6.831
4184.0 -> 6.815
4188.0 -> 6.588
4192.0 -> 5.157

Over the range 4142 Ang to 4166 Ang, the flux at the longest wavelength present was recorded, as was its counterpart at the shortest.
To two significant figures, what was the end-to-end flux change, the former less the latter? 1.2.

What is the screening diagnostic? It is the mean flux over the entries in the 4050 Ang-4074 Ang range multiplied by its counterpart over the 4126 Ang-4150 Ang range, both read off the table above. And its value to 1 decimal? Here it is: 52.6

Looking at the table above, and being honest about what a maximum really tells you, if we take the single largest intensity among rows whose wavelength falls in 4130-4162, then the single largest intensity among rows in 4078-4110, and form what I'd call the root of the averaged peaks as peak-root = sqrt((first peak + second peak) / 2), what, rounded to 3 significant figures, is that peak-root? 2.85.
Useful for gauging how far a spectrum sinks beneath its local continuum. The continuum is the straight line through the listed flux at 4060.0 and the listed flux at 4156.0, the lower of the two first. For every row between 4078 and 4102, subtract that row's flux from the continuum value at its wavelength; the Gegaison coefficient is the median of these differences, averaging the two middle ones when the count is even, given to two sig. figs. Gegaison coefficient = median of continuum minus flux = 2.1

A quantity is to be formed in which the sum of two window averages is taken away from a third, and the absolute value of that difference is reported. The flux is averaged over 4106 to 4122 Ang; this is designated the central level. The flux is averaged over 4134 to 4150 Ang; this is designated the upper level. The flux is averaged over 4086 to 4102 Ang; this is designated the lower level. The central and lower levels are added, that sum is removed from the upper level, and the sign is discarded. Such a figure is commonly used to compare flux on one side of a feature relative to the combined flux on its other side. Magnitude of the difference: 4.8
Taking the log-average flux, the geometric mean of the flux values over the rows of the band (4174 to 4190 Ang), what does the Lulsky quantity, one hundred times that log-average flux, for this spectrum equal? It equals 707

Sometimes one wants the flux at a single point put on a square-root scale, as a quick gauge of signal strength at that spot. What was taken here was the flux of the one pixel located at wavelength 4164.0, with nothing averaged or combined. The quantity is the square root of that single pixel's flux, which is 2.62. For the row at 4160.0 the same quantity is 2.06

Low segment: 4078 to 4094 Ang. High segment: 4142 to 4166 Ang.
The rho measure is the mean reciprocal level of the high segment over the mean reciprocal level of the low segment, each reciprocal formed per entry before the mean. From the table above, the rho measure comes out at 0.77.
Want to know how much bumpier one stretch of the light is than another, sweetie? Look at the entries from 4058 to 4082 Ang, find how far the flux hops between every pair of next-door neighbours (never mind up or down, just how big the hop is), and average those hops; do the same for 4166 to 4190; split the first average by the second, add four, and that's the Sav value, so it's 6.92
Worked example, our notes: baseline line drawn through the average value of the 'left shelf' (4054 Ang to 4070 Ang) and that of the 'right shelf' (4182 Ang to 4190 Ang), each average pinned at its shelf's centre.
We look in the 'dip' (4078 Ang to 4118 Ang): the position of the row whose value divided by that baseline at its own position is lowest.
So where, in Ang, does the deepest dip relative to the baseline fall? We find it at 4088.0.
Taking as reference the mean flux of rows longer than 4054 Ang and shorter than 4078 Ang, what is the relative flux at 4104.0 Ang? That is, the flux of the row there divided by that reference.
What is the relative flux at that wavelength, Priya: 0.60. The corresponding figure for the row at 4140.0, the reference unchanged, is 1.08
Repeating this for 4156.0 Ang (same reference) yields 1.10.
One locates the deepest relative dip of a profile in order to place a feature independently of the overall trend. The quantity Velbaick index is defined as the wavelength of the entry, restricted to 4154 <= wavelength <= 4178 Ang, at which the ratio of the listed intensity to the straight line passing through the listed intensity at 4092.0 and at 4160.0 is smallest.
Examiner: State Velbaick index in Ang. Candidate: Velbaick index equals 4160.0 Ang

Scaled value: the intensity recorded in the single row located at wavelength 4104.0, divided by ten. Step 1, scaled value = 0.45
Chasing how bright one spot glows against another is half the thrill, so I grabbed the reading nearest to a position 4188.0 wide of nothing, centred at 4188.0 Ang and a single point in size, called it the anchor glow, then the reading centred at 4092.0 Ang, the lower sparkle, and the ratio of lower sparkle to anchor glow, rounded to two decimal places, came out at 0.92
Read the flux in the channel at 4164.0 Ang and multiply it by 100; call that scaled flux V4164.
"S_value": 688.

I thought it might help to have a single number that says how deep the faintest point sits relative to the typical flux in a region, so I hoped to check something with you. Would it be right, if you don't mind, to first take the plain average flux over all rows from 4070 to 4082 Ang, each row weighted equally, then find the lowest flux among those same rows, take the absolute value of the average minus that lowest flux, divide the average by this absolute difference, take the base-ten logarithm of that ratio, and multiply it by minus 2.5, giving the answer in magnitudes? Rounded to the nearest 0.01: -2.33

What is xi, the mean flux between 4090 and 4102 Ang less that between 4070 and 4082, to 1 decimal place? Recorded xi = -1.0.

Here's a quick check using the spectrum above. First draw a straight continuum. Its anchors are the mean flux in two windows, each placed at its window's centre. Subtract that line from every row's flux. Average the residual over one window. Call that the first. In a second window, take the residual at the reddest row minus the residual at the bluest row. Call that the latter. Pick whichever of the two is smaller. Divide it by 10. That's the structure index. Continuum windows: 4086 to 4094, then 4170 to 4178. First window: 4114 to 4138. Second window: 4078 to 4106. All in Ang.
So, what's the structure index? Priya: -0.29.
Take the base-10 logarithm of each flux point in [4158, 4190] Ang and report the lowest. 0.63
